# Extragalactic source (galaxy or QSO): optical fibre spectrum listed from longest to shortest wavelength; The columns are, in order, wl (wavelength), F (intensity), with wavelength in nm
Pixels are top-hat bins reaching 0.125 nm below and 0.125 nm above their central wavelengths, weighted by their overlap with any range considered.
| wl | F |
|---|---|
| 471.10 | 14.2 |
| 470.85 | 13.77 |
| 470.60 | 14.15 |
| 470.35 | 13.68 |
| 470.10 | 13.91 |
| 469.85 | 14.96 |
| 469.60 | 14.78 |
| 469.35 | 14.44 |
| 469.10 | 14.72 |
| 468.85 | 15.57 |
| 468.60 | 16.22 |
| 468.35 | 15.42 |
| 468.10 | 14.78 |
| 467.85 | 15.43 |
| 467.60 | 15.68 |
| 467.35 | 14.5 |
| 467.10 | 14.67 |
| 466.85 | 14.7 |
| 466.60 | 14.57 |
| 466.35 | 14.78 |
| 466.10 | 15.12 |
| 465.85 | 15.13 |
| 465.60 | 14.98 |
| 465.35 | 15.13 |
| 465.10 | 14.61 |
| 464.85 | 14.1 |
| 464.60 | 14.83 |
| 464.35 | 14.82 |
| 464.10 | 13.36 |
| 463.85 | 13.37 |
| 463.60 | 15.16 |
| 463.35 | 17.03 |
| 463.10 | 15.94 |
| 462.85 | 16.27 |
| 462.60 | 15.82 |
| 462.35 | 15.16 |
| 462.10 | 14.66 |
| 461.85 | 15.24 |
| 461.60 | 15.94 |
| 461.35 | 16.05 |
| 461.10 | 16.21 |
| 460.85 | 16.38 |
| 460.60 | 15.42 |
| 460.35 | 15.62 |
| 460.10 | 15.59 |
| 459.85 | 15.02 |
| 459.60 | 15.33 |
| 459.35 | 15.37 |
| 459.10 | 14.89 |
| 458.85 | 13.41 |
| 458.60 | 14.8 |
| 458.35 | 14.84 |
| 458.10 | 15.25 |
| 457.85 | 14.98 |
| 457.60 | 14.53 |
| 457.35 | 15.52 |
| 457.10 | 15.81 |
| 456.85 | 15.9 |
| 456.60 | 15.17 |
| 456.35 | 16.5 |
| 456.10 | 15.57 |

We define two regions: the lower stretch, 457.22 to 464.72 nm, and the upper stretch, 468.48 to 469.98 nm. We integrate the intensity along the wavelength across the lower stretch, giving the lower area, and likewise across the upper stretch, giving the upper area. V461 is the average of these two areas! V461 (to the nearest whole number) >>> 68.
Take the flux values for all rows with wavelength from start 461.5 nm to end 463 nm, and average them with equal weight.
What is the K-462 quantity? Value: 15.5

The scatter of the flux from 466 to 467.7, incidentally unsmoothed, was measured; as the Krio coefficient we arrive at 0.4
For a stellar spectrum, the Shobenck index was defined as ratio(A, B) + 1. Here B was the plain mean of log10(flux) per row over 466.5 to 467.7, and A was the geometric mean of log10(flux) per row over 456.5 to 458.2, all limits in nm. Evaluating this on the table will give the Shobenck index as 2.012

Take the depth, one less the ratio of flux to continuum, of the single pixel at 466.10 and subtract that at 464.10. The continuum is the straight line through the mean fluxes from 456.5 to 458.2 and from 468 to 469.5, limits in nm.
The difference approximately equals -0.12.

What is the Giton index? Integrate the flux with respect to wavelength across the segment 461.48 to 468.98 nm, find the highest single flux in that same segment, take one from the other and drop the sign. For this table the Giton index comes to 96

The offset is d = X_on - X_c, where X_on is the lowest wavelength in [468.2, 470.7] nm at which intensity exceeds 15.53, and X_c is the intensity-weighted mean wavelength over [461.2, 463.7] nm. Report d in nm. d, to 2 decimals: 6.12 nm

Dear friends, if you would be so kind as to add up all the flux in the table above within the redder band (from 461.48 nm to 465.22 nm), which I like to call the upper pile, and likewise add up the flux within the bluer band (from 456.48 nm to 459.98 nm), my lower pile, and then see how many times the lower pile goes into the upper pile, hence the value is 1.1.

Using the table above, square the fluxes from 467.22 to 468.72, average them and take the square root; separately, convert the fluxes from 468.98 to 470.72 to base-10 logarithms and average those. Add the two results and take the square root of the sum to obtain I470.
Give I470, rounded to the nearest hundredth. 4.06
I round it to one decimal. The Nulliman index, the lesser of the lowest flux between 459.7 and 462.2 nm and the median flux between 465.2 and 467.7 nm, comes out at 14.7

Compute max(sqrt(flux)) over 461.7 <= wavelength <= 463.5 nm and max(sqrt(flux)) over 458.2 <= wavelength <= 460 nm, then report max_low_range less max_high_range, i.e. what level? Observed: -0.21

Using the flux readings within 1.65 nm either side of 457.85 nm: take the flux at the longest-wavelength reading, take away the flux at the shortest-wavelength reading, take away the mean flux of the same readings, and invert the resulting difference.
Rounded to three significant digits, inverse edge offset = -0.0614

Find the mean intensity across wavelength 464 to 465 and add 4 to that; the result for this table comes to 18.3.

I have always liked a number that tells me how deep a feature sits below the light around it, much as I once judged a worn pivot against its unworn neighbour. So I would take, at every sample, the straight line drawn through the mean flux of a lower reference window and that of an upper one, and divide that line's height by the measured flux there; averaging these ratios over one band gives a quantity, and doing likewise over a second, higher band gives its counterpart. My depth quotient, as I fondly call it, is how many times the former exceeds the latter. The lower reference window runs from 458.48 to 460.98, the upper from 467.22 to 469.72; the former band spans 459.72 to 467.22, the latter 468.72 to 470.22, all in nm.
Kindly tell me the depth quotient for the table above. 0.973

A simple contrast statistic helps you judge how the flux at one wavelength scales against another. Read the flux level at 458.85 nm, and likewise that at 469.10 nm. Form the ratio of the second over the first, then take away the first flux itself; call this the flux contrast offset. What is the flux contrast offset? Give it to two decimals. -12.31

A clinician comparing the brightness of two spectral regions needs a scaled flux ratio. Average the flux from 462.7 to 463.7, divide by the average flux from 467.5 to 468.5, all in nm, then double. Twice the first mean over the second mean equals 2.10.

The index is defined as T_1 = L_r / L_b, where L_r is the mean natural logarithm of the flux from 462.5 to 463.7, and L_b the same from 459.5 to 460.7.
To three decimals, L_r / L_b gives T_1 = 1.015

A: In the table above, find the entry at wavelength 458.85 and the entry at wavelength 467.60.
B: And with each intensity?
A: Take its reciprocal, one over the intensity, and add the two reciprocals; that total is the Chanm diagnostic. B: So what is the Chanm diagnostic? 0.138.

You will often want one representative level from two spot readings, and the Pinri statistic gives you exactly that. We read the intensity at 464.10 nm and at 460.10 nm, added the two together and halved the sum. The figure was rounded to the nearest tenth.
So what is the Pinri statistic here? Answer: 14.5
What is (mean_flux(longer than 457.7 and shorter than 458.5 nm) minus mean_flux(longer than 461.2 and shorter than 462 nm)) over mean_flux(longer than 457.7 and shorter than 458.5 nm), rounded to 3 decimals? -0.048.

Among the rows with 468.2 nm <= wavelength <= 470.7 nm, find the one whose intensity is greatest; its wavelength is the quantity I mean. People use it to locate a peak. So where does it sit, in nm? 468.60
